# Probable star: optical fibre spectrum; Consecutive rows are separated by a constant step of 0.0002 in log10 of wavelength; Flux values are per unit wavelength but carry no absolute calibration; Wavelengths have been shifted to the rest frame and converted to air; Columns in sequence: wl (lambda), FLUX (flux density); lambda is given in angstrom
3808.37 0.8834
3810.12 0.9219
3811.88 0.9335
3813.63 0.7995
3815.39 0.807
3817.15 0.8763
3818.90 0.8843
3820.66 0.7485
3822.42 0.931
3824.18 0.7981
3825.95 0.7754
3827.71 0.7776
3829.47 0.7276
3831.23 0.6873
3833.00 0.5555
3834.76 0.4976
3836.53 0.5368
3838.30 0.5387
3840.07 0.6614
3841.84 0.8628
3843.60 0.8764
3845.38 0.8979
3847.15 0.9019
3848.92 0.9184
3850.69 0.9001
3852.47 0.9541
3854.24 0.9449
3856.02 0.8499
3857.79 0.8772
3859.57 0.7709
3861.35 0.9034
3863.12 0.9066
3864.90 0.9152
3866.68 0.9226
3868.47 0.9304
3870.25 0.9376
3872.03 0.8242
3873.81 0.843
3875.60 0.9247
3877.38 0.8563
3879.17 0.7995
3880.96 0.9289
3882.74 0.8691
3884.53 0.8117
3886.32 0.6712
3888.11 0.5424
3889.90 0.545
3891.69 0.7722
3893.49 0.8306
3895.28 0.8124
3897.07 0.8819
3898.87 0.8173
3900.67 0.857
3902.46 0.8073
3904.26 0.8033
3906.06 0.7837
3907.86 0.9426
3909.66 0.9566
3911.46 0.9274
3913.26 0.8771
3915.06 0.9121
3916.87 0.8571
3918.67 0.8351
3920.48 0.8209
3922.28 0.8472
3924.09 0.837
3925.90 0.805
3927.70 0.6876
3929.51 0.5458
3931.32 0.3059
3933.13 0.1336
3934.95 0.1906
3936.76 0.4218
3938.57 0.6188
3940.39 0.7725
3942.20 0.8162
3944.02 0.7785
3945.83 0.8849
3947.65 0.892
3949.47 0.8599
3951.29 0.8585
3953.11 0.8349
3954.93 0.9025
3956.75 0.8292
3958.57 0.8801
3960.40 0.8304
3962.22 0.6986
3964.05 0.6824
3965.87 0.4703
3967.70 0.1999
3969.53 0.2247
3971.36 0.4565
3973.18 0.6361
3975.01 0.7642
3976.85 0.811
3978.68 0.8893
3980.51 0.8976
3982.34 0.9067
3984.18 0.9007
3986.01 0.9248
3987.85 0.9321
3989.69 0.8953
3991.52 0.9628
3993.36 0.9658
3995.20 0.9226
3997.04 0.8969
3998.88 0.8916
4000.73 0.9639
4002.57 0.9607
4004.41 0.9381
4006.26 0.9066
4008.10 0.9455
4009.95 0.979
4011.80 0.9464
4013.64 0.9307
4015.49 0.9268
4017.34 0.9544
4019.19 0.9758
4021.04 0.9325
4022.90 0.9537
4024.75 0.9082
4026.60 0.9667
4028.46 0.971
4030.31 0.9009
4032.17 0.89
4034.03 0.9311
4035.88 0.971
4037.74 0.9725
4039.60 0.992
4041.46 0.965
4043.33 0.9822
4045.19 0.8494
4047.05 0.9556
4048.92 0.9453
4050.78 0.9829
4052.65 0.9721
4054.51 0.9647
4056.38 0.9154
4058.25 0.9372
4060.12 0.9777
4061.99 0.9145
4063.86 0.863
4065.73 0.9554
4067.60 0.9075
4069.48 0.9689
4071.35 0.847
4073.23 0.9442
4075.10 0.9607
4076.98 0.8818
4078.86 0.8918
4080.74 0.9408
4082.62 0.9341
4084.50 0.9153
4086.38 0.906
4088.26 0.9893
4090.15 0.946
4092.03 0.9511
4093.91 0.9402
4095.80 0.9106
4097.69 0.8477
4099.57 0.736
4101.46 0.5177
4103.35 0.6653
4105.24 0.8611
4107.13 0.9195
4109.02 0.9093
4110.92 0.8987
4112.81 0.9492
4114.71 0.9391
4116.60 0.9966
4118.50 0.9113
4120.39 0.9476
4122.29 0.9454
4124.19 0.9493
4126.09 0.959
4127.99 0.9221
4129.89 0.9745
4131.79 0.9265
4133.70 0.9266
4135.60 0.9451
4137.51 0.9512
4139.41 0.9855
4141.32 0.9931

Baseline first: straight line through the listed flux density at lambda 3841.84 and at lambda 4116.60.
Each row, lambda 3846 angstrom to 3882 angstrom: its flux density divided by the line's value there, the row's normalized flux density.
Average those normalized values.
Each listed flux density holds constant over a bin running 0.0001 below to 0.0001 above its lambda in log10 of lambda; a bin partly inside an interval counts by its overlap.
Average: 1.02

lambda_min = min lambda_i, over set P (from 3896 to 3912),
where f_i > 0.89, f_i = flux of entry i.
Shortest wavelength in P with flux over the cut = 3907.86 angstrom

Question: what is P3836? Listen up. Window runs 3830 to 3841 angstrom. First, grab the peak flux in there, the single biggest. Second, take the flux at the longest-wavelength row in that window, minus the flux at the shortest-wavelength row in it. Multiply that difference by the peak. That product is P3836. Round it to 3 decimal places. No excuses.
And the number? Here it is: -0.018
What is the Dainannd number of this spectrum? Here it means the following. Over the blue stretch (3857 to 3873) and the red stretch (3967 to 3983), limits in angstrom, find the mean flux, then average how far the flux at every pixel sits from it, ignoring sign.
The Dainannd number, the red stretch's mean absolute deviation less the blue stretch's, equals 0.19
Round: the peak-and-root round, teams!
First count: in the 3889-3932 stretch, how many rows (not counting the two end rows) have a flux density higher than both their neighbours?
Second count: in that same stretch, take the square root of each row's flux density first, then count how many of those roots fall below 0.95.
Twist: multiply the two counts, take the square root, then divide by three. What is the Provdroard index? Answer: 3.7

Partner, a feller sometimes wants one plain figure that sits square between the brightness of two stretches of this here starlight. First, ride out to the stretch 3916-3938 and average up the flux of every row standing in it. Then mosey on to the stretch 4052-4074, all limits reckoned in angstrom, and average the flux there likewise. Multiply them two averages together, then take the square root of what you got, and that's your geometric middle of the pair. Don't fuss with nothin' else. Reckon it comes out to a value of 0.75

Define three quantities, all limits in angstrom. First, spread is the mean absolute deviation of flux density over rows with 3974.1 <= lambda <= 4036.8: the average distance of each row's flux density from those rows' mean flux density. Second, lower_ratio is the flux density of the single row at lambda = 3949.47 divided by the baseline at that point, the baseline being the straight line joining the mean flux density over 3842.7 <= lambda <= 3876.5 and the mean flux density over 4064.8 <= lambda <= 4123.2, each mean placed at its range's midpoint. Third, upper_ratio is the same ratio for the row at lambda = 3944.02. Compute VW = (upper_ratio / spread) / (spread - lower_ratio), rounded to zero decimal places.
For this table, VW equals -29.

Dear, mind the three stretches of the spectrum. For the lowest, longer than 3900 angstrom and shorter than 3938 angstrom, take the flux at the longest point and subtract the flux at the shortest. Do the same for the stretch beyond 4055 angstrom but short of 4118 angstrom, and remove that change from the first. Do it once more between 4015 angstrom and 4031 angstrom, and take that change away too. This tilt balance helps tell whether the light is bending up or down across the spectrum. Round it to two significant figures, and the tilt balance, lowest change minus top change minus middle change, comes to -0.49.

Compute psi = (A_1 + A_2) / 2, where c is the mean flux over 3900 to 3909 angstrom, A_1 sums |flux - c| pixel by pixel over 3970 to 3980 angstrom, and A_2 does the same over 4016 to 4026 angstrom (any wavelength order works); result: 0.63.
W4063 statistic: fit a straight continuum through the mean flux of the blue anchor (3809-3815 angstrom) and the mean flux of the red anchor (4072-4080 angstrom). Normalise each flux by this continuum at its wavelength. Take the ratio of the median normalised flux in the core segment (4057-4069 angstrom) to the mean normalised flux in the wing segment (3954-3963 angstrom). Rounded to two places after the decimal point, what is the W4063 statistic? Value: 1.10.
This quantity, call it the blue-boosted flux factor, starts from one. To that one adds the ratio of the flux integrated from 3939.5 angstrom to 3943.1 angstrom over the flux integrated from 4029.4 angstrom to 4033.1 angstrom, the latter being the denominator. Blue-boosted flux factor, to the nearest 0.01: 1.87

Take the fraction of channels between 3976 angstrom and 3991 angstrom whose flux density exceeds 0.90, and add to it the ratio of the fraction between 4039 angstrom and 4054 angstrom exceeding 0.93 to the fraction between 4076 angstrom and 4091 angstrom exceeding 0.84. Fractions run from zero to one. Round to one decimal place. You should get 1.4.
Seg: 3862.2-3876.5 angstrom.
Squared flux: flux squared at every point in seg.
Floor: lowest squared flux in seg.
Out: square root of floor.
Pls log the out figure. 0.824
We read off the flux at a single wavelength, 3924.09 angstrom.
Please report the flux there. 0.837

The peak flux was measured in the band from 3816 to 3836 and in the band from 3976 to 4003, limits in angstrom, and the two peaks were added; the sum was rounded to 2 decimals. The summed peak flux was 1.90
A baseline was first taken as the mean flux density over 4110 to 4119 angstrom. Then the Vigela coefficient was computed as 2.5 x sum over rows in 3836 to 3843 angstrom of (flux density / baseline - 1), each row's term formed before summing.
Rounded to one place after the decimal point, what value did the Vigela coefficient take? -3.1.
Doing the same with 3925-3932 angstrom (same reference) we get -3.8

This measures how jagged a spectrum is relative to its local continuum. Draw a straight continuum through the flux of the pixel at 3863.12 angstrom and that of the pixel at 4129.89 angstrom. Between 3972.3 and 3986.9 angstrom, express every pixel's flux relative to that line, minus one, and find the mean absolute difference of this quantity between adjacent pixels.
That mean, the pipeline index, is 0.05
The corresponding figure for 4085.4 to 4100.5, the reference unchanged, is 0.05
